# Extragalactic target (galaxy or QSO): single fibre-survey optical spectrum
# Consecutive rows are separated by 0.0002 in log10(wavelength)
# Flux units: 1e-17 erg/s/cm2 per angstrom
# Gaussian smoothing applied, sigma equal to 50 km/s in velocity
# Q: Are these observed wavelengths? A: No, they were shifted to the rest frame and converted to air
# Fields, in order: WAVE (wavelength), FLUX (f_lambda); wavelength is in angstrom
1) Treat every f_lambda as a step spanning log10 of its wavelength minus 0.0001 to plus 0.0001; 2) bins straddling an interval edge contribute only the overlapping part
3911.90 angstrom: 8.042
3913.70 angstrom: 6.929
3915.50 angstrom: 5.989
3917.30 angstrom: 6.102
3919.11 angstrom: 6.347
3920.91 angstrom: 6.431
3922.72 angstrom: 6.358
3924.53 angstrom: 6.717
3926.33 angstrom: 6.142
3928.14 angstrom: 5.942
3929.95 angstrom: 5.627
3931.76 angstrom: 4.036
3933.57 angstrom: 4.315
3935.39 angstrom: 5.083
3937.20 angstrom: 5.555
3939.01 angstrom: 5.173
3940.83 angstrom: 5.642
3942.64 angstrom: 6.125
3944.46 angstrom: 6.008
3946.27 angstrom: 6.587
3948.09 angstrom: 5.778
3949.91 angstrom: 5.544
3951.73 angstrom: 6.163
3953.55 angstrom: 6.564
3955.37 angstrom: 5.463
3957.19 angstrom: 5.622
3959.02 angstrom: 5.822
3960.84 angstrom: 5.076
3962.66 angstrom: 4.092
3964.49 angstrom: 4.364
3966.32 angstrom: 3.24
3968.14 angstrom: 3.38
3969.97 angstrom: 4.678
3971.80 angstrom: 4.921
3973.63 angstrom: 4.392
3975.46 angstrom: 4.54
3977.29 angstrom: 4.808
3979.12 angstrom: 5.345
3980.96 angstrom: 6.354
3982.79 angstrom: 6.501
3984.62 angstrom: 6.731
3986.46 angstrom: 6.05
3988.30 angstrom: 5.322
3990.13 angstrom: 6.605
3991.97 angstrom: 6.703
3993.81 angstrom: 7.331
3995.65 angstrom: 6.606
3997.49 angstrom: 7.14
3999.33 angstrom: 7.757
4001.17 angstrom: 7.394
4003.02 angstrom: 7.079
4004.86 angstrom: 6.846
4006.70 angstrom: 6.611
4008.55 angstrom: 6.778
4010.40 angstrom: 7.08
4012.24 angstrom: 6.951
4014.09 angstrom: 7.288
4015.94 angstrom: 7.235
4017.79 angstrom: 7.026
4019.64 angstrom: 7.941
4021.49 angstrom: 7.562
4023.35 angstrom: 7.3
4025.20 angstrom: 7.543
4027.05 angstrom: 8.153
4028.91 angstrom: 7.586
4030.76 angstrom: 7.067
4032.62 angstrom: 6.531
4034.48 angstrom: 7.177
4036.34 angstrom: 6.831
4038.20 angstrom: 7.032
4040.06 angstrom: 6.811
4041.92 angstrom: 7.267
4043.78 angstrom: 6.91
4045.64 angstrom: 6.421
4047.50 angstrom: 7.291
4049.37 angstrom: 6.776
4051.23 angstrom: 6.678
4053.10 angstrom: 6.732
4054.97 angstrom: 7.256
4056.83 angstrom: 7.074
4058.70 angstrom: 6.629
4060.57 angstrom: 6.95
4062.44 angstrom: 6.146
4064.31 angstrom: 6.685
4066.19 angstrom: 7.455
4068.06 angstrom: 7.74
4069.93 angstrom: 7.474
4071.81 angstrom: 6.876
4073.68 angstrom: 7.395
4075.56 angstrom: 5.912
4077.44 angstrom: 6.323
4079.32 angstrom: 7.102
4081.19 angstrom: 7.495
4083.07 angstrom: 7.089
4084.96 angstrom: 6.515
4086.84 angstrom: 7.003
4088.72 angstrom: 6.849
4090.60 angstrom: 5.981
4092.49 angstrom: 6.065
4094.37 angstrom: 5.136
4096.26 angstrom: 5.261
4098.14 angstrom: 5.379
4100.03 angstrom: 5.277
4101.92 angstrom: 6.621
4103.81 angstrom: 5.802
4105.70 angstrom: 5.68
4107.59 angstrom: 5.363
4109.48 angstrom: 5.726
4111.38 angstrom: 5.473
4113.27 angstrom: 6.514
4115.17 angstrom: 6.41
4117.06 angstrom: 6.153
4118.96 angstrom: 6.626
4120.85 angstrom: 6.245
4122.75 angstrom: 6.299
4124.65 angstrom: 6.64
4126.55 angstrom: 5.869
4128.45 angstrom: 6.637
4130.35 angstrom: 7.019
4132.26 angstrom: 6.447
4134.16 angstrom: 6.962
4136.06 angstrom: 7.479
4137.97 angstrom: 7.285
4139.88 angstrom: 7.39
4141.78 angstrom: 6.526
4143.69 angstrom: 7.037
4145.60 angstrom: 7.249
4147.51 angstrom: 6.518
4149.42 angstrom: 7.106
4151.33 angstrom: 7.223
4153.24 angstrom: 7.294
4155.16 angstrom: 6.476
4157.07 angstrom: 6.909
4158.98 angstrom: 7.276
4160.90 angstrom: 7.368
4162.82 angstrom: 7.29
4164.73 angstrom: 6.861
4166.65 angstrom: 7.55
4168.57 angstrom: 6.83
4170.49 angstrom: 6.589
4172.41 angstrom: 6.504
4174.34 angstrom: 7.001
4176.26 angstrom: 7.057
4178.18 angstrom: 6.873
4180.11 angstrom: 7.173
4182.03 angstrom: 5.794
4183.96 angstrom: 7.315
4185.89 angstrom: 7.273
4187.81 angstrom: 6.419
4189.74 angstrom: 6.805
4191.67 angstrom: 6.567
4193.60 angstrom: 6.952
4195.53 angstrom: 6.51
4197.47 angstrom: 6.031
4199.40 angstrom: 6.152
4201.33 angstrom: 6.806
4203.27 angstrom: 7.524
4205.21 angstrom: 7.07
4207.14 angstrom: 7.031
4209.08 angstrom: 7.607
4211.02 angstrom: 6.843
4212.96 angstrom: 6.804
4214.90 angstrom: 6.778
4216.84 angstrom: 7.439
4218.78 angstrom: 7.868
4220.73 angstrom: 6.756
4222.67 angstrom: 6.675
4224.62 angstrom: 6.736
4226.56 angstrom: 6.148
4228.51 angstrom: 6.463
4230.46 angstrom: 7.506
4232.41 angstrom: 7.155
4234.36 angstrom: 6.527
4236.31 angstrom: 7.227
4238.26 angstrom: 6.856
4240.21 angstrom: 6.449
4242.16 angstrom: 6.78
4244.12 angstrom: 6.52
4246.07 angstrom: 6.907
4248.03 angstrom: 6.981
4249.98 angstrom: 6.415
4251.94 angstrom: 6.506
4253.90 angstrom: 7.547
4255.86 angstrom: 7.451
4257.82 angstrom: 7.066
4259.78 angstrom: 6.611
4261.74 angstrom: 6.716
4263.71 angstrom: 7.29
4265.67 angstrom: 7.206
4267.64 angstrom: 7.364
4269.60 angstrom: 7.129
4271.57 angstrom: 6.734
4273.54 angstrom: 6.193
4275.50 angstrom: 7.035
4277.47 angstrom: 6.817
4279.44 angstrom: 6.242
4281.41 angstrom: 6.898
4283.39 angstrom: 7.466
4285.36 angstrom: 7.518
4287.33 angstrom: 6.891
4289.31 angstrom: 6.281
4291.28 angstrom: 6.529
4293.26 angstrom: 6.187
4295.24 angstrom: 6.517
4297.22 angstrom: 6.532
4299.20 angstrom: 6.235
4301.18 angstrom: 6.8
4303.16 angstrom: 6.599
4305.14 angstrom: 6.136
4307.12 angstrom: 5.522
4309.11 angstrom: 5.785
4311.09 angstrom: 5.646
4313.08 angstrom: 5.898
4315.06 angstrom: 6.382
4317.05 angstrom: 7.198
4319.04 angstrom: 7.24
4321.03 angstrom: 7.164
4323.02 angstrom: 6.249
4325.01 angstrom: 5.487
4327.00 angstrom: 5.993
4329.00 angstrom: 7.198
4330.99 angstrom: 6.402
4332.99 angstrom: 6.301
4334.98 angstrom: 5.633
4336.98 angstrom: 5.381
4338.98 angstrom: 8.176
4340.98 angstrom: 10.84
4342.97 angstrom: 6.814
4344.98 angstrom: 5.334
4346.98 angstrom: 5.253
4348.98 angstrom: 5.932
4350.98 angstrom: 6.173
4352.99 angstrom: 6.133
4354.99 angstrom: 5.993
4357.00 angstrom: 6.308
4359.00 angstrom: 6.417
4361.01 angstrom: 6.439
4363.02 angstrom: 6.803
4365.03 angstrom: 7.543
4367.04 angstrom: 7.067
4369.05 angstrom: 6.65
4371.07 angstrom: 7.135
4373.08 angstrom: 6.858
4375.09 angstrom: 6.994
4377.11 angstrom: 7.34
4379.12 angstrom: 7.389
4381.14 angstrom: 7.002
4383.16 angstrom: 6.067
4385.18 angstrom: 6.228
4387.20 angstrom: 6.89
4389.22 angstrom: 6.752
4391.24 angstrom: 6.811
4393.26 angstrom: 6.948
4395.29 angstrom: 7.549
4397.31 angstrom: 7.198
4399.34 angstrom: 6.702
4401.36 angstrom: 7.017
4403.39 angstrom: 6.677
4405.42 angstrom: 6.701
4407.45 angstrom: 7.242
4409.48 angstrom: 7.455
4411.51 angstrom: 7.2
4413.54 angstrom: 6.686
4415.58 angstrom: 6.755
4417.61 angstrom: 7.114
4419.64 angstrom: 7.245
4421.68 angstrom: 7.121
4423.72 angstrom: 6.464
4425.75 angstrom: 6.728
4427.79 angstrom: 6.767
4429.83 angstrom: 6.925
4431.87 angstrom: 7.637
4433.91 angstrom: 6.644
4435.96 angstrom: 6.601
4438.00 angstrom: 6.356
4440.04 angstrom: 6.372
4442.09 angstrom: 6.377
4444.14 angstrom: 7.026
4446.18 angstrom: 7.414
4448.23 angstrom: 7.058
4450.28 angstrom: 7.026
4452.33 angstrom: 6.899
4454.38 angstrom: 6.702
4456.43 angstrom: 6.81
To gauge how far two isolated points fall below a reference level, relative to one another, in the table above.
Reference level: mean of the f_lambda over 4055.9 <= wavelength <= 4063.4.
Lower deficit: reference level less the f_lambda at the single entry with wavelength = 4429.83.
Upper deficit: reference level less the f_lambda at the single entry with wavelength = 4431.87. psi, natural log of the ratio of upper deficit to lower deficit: 1.4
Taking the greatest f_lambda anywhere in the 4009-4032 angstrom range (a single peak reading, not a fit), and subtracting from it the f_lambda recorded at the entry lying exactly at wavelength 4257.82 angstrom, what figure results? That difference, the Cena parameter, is 1.1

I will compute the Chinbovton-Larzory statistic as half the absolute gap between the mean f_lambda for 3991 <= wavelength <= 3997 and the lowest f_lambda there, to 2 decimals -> 0.14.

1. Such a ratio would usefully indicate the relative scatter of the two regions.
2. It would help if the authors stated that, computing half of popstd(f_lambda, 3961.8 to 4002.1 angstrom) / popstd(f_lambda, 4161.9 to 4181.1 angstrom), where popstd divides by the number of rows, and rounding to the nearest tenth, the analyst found 2.2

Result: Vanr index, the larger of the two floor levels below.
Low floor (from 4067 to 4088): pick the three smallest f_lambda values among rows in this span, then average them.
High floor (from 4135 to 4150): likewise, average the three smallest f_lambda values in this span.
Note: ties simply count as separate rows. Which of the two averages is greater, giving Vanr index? 6.7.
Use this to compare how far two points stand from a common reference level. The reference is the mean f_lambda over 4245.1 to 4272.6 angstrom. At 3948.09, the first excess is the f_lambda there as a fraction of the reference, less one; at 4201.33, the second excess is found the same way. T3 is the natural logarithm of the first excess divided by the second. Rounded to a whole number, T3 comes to 2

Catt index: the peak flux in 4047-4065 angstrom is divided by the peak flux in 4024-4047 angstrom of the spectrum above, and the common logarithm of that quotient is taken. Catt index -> -0.049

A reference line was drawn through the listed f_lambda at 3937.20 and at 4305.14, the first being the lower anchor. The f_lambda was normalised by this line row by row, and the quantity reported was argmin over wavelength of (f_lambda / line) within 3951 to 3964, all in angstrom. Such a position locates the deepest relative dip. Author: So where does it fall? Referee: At 3962.66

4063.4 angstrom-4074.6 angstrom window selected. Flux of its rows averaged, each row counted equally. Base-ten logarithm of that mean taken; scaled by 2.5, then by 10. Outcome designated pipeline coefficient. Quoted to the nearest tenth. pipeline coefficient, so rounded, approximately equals 21.5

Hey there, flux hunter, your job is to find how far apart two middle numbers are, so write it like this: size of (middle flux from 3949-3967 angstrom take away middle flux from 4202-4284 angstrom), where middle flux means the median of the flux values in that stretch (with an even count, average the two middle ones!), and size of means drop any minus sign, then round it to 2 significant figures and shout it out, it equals 1.4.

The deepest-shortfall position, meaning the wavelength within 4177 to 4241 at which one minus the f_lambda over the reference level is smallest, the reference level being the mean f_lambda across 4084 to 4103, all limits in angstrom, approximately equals 4218.78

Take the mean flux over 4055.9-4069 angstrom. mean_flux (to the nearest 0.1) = 7.0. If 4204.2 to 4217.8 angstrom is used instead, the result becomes 7.1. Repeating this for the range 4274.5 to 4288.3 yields 7.0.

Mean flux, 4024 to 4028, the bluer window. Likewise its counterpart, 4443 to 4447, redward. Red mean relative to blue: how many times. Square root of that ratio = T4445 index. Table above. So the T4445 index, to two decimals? 0.96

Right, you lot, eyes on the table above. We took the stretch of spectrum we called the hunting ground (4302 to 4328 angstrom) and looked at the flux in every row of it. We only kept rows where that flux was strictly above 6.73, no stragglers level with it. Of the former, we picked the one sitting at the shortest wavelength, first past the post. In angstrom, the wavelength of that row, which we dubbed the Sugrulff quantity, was 4317.05 angstrom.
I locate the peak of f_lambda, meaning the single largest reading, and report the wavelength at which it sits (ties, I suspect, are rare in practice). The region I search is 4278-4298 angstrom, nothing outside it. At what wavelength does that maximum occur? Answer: 4285.36 angstrom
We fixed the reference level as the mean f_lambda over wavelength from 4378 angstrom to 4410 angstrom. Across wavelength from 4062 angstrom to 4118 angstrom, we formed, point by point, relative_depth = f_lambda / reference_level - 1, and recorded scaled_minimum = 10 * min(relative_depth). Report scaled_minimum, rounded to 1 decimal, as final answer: -2.6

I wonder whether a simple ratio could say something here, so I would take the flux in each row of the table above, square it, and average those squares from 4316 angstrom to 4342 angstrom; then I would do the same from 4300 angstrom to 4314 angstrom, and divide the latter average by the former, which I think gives 0.8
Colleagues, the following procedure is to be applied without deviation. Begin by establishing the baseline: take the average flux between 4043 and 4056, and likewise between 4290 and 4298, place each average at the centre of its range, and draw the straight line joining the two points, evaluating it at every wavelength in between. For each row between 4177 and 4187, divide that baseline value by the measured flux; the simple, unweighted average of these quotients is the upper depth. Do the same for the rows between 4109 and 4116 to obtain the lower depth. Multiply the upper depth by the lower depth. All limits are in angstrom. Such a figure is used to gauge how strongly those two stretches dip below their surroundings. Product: 1.09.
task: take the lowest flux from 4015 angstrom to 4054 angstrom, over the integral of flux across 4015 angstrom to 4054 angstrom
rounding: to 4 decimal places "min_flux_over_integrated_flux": 0.0231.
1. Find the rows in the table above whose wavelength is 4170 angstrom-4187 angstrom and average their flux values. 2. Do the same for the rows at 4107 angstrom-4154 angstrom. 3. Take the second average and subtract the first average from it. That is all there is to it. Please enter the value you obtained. -0.2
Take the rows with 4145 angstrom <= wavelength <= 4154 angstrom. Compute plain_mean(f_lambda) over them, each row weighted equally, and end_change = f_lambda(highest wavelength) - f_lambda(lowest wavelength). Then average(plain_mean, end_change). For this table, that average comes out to 3.6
